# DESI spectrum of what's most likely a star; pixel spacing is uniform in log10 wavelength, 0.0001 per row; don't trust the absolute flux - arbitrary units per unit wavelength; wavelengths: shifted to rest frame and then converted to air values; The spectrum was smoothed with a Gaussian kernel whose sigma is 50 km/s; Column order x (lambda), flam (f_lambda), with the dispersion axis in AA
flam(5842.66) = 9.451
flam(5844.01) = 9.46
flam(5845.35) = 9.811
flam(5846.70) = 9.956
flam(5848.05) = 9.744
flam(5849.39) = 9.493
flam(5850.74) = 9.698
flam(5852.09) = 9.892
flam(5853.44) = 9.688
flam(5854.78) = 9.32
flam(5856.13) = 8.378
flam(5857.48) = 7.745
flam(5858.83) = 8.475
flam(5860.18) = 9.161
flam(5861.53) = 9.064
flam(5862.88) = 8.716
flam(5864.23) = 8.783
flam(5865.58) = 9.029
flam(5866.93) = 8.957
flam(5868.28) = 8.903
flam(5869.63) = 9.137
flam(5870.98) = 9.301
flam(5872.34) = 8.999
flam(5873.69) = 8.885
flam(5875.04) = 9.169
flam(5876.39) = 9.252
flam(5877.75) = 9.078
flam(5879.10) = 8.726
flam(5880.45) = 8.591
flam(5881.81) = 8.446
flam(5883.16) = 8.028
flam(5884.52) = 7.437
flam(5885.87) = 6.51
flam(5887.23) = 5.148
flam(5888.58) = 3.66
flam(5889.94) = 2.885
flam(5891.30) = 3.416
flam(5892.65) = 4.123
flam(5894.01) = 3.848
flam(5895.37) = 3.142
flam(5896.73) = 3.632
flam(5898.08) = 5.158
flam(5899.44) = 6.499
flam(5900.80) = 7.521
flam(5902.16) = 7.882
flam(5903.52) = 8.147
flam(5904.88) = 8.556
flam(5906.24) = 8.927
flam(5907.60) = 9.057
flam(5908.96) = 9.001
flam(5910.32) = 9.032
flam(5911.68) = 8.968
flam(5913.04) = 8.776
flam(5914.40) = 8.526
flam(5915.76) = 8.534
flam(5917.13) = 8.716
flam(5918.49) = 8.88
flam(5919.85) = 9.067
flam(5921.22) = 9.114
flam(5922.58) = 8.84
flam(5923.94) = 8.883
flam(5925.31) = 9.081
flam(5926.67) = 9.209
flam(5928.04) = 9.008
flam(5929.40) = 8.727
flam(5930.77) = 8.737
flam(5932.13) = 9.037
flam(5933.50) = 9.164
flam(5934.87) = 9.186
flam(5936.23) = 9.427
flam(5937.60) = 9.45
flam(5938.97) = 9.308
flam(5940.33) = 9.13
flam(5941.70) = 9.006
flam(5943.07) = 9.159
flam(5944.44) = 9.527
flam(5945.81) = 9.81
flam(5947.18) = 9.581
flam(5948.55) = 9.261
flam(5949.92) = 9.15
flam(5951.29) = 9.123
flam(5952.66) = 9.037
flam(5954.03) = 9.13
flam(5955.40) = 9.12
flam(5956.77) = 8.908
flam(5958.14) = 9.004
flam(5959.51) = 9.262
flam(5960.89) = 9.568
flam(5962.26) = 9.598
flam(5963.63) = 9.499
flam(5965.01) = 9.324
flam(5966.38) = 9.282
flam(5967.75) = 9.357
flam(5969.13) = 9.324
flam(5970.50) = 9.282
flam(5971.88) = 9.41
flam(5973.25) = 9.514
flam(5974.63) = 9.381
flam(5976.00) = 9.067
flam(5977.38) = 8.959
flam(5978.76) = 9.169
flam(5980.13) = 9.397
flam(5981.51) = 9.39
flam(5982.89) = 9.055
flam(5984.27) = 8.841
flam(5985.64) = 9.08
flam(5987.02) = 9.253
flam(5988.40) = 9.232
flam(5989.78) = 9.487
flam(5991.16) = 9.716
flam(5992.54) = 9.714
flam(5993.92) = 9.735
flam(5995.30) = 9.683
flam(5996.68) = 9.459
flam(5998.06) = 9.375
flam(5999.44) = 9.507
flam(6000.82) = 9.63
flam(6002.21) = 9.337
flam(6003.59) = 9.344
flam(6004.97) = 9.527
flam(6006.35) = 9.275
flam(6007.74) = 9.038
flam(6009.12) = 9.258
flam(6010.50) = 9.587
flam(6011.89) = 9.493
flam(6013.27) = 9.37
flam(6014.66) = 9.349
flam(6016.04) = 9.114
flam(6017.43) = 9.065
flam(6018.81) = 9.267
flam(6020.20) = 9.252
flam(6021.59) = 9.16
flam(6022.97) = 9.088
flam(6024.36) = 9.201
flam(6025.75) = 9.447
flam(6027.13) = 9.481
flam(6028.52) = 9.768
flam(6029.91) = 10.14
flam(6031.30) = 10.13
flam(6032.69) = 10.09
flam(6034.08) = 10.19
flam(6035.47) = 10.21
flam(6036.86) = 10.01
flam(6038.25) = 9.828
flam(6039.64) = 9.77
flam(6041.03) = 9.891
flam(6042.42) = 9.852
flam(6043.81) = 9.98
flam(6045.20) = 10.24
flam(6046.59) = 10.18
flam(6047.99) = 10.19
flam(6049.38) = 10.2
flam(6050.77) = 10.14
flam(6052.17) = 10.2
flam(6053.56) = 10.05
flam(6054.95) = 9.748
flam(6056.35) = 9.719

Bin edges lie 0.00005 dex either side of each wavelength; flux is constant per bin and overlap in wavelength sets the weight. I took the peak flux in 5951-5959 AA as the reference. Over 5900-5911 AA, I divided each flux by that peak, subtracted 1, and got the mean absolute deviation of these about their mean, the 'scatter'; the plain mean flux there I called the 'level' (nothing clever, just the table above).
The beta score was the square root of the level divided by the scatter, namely 12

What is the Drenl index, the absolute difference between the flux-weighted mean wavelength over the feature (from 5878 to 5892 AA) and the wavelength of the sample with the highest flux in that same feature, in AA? 4.8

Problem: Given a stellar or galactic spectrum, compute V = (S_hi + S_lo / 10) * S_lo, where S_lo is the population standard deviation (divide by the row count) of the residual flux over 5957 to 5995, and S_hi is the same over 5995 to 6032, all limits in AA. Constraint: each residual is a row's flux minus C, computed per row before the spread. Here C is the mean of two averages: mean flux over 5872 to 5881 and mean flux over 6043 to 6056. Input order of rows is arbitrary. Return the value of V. 0.07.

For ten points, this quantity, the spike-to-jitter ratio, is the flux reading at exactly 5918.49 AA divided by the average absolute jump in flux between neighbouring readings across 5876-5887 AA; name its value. 23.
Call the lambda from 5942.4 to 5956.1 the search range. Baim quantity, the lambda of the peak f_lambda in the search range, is 5945.81 AA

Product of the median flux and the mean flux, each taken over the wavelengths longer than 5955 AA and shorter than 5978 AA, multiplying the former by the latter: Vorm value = 87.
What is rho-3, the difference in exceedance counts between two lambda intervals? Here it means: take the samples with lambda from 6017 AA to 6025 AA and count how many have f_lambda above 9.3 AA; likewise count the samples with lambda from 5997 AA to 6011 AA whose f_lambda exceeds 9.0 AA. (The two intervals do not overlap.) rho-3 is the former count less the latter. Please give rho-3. -10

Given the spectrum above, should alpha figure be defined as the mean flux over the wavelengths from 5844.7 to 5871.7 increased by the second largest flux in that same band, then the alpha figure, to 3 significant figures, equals 19.1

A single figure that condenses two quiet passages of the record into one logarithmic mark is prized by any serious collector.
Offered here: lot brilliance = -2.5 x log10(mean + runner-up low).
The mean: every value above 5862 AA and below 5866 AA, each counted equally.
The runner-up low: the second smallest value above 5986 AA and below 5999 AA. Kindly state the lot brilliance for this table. -3.14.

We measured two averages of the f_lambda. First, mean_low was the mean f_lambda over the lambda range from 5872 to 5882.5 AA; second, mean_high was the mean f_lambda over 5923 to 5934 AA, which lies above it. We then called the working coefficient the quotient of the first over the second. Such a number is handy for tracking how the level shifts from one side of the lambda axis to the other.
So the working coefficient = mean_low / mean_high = 0.99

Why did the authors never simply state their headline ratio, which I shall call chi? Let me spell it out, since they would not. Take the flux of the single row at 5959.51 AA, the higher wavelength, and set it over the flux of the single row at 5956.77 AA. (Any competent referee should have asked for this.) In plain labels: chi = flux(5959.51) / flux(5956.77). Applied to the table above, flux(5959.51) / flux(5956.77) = 1.04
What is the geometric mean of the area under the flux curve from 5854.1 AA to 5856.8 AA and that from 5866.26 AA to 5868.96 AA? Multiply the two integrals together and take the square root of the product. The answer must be 24.0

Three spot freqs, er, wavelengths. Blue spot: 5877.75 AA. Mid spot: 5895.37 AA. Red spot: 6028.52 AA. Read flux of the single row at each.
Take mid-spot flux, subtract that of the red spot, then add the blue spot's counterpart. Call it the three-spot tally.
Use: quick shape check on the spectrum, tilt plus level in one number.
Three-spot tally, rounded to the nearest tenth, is 2.5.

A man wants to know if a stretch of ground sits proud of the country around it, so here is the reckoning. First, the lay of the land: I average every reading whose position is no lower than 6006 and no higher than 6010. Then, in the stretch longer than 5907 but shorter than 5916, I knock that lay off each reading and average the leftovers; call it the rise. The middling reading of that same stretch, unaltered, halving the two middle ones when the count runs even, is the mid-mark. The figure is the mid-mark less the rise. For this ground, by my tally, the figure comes 9.32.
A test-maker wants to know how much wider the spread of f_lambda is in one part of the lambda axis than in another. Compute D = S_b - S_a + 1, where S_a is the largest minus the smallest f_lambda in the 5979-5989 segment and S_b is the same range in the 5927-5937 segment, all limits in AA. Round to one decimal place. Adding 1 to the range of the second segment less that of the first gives 1.1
